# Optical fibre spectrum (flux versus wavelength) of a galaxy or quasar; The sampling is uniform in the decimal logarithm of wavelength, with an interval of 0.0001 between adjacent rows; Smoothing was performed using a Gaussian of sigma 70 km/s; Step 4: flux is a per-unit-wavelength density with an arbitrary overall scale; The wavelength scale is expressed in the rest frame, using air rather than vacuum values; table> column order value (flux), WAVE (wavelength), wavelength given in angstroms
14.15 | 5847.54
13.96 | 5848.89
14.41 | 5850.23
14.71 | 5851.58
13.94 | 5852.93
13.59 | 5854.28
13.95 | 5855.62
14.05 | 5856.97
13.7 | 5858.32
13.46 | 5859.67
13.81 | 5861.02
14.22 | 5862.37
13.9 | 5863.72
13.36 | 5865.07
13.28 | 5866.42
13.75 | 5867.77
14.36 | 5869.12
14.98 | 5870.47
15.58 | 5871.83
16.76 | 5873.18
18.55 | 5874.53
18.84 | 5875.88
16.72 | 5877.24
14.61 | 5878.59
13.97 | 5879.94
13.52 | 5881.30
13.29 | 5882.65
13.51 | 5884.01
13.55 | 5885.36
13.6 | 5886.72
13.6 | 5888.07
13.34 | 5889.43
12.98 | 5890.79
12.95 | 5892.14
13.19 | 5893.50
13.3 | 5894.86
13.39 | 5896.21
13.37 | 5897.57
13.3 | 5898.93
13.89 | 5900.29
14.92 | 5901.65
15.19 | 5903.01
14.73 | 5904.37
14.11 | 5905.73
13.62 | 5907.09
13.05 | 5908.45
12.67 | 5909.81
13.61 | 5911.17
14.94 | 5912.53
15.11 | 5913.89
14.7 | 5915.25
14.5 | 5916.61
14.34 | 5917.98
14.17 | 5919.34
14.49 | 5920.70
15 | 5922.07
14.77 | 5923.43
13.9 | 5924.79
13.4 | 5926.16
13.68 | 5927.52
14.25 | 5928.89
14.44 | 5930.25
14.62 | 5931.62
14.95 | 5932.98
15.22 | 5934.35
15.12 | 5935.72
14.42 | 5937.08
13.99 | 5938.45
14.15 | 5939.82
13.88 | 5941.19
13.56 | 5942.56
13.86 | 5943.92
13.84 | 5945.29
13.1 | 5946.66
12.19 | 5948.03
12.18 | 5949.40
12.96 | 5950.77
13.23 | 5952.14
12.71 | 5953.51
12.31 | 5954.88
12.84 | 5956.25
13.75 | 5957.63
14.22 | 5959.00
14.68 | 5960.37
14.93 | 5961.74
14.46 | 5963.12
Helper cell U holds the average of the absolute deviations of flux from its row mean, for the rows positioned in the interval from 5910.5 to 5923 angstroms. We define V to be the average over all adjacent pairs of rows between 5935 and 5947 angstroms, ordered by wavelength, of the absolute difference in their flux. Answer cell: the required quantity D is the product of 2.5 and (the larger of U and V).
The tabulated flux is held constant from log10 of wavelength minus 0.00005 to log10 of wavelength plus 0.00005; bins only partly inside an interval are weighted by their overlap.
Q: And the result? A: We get 0.92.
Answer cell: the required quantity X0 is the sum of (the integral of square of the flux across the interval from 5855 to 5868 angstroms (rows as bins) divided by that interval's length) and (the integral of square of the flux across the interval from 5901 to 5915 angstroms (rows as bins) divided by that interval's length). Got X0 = 392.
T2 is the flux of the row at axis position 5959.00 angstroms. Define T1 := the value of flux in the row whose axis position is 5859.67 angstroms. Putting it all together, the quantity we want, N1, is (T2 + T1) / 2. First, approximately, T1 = 13.46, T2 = 14.22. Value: 13.8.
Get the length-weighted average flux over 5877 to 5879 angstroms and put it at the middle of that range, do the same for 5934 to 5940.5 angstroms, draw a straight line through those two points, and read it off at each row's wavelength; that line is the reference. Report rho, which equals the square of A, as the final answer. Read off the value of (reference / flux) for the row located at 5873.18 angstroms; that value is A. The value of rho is 0.9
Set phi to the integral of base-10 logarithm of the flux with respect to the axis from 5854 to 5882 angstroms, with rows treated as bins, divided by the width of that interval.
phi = 1.17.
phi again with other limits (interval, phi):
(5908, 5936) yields 1.16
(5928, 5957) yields 1.14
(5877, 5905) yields 1.14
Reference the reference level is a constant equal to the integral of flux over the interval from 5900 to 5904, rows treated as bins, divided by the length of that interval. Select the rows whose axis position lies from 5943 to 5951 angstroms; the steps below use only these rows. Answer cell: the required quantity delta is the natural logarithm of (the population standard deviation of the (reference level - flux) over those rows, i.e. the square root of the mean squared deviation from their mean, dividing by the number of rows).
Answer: -0.4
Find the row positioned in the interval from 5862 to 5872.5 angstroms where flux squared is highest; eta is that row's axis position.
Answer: 5871.83 angstroms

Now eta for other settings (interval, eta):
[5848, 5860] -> 5851.58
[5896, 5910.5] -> 5903.01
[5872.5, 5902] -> 5875.88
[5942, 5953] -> 5943.92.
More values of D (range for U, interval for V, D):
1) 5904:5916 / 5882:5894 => 1.83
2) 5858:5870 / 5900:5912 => 1.49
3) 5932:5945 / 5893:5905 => 1.28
